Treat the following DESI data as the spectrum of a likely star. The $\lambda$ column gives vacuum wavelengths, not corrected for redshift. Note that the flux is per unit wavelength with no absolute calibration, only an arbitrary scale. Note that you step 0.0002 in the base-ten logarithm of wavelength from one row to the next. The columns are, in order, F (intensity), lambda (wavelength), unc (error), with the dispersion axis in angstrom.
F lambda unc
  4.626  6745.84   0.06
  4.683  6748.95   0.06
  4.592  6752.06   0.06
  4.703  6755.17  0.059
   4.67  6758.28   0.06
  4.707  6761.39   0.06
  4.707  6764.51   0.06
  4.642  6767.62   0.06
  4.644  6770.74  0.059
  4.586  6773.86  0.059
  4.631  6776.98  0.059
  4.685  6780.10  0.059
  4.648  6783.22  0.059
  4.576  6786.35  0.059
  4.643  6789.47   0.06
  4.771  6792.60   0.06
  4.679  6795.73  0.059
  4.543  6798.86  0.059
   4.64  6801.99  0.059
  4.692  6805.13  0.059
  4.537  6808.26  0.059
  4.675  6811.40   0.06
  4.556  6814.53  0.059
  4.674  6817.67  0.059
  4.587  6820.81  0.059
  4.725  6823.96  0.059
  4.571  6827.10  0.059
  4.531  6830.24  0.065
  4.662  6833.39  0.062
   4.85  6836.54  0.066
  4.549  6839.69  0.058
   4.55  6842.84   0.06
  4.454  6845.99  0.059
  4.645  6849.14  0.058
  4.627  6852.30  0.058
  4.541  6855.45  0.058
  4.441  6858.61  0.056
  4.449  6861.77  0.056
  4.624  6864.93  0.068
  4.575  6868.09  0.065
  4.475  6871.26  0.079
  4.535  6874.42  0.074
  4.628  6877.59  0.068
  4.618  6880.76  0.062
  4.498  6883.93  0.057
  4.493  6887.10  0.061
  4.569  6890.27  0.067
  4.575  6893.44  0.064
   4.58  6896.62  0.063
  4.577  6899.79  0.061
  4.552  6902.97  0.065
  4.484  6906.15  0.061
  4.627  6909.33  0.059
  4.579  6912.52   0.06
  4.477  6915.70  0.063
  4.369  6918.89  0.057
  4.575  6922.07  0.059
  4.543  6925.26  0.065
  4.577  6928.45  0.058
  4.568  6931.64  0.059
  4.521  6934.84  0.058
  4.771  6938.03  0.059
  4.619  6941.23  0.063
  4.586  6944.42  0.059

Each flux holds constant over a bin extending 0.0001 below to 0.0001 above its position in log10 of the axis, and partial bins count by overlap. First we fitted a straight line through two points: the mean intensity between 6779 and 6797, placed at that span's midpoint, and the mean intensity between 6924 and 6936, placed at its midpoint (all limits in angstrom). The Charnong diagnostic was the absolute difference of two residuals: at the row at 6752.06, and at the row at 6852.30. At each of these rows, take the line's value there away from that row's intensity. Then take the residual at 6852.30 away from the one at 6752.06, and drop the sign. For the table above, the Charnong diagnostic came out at 0.12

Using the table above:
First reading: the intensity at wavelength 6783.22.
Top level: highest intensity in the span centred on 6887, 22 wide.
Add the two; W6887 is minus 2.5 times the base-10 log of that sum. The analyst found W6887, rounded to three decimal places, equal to -2.418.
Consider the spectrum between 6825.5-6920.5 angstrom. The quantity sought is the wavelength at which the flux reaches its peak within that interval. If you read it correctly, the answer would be 6836.54 angstrom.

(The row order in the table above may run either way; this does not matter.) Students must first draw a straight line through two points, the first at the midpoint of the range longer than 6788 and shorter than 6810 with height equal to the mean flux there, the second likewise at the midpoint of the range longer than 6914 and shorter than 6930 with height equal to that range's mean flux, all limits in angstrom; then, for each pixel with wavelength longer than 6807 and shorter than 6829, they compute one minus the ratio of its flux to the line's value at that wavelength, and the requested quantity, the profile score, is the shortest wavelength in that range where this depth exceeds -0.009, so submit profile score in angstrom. 6808.26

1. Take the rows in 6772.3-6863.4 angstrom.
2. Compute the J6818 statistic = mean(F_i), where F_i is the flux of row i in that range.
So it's 4.61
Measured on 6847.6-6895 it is 4.55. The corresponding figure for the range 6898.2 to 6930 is 4.54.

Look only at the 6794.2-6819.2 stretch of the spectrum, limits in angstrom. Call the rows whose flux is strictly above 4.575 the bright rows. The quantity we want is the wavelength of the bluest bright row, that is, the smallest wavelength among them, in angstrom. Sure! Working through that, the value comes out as 6795.73 angstrom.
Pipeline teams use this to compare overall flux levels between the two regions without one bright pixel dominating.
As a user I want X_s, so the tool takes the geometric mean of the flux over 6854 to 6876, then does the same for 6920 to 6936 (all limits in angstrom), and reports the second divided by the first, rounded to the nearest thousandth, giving 1.008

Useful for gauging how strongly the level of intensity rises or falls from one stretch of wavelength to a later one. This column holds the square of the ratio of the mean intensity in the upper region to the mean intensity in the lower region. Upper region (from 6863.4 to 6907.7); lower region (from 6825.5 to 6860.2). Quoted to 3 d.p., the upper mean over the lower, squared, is 0.988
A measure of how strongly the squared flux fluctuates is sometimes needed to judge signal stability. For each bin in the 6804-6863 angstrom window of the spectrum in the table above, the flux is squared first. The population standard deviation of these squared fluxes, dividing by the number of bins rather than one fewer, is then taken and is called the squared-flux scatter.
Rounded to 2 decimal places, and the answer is 0.93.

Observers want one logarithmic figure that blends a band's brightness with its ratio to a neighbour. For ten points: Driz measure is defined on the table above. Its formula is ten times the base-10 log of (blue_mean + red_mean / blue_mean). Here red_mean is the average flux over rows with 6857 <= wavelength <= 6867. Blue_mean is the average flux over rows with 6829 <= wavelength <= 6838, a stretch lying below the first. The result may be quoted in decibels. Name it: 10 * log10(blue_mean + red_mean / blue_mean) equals 7.52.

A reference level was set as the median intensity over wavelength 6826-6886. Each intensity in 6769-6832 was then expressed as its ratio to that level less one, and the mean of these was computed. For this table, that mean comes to 0.018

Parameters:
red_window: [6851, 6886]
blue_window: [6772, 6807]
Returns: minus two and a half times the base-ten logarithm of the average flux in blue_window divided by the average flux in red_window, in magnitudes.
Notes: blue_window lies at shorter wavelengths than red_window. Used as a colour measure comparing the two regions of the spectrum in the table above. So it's -0.023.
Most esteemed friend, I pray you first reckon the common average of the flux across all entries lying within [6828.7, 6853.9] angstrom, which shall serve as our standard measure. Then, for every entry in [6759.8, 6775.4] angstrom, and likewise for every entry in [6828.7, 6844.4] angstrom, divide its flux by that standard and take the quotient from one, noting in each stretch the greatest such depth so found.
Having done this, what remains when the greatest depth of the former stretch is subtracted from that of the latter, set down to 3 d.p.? 0.012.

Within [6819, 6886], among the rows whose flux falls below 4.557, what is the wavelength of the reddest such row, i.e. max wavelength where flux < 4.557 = 6883.93 angstrom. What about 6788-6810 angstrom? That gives 6808.26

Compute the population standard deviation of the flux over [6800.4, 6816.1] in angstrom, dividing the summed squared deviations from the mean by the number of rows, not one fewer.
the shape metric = 0.063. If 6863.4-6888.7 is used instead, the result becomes 0.060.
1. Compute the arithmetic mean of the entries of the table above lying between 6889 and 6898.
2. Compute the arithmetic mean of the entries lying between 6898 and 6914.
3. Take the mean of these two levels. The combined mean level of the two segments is 4.57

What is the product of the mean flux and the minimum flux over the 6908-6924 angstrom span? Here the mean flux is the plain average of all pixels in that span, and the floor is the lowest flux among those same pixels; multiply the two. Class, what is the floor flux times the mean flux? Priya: 19.8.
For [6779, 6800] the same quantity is 21.1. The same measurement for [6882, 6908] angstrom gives 20.4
